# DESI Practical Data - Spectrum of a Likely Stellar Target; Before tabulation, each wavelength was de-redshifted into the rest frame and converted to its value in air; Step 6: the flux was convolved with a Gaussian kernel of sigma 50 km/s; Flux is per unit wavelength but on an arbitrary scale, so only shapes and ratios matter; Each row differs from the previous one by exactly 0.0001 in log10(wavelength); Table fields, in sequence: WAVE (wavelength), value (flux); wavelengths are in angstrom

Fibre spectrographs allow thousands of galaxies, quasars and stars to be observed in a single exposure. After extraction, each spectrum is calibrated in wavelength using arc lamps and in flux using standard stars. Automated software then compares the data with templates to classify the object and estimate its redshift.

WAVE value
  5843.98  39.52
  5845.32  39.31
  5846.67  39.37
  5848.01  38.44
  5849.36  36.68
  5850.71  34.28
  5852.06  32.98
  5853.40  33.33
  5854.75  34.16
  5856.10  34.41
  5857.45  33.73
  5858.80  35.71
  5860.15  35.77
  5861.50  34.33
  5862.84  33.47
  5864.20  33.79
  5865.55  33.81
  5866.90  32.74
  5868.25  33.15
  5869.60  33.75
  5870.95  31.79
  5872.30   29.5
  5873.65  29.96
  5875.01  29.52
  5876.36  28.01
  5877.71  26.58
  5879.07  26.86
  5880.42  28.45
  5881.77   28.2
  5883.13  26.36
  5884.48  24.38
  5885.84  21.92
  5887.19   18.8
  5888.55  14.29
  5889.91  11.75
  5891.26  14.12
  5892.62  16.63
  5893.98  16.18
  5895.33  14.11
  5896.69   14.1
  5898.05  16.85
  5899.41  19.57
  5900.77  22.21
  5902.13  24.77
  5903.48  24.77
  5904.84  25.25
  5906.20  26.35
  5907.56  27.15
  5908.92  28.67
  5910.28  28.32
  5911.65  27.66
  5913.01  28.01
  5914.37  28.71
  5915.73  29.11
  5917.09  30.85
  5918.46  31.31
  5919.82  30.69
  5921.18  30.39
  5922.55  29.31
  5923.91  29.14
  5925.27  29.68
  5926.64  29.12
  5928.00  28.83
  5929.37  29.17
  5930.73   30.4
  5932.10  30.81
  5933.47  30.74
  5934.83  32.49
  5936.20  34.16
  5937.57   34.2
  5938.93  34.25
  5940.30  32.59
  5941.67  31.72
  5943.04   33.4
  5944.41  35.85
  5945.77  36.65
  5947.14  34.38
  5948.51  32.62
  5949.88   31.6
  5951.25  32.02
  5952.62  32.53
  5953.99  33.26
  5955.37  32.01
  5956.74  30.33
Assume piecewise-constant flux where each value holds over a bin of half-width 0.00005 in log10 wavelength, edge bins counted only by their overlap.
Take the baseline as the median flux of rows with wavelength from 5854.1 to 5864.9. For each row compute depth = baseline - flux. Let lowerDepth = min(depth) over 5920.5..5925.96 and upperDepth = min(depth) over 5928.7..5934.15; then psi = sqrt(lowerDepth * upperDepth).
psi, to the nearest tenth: 3.6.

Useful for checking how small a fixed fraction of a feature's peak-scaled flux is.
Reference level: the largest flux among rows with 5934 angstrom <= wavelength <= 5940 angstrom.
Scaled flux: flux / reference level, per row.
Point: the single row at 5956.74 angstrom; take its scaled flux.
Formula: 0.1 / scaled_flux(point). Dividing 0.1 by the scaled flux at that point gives 0.113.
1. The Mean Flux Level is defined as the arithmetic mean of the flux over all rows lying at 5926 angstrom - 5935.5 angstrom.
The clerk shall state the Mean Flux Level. 30.2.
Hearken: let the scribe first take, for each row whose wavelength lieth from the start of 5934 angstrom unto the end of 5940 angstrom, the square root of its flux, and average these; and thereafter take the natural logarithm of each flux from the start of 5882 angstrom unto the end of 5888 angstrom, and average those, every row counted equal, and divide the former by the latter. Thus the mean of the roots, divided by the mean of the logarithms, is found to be 1.86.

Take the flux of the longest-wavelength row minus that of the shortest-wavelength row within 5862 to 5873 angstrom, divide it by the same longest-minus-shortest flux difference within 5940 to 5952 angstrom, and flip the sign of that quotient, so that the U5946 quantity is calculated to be -7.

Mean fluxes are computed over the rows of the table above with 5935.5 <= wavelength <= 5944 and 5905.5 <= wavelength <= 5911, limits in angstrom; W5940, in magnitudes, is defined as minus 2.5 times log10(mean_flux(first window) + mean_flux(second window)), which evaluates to -4.46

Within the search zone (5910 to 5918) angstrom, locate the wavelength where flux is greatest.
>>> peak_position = 5917.09 angstrom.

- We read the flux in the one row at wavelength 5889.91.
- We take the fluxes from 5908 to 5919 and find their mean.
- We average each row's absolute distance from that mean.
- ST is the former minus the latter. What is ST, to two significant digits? 11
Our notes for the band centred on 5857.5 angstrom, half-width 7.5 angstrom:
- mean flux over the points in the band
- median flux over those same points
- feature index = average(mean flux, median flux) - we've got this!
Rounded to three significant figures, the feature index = 34.2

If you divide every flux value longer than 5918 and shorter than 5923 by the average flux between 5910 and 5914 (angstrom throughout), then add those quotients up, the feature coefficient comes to 4.3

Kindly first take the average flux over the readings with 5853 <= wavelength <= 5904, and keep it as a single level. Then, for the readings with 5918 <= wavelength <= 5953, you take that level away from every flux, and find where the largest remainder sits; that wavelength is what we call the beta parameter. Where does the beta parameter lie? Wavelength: 5945.77 angstrom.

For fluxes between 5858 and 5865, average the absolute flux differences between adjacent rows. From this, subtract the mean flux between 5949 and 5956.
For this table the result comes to -31.6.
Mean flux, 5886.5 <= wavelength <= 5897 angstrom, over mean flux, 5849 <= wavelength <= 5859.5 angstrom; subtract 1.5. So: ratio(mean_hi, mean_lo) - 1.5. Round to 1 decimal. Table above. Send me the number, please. -1.1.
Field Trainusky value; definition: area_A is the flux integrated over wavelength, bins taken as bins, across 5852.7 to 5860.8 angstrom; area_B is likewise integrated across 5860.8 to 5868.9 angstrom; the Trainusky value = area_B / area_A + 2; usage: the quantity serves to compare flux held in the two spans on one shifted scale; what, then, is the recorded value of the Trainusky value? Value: 2.97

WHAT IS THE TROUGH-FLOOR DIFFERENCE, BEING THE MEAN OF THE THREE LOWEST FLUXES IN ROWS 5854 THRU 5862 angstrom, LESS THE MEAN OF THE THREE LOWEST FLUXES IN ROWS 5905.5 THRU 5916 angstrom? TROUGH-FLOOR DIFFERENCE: 7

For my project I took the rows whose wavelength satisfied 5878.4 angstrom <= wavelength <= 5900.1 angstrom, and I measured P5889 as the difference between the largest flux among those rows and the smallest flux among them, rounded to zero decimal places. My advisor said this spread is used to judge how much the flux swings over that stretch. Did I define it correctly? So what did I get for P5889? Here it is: 17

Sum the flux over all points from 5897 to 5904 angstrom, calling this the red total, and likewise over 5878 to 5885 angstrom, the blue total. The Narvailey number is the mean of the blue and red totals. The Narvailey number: 121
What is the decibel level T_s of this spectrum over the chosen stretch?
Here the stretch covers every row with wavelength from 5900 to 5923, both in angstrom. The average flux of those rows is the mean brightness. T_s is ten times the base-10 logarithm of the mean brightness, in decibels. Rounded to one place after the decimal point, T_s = 14.4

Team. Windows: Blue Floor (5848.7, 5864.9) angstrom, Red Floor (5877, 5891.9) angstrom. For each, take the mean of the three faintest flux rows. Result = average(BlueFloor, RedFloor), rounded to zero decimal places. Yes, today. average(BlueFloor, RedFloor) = 23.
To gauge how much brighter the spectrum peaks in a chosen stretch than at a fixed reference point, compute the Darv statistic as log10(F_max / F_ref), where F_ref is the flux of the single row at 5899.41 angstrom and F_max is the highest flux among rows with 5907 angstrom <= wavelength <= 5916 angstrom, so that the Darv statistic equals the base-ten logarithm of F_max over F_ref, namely 0.17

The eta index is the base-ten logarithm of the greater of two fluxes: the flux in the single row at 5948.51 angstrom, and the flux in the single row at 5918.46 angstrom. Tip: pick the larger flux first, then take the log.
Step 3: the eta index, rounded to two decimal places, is 1.51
